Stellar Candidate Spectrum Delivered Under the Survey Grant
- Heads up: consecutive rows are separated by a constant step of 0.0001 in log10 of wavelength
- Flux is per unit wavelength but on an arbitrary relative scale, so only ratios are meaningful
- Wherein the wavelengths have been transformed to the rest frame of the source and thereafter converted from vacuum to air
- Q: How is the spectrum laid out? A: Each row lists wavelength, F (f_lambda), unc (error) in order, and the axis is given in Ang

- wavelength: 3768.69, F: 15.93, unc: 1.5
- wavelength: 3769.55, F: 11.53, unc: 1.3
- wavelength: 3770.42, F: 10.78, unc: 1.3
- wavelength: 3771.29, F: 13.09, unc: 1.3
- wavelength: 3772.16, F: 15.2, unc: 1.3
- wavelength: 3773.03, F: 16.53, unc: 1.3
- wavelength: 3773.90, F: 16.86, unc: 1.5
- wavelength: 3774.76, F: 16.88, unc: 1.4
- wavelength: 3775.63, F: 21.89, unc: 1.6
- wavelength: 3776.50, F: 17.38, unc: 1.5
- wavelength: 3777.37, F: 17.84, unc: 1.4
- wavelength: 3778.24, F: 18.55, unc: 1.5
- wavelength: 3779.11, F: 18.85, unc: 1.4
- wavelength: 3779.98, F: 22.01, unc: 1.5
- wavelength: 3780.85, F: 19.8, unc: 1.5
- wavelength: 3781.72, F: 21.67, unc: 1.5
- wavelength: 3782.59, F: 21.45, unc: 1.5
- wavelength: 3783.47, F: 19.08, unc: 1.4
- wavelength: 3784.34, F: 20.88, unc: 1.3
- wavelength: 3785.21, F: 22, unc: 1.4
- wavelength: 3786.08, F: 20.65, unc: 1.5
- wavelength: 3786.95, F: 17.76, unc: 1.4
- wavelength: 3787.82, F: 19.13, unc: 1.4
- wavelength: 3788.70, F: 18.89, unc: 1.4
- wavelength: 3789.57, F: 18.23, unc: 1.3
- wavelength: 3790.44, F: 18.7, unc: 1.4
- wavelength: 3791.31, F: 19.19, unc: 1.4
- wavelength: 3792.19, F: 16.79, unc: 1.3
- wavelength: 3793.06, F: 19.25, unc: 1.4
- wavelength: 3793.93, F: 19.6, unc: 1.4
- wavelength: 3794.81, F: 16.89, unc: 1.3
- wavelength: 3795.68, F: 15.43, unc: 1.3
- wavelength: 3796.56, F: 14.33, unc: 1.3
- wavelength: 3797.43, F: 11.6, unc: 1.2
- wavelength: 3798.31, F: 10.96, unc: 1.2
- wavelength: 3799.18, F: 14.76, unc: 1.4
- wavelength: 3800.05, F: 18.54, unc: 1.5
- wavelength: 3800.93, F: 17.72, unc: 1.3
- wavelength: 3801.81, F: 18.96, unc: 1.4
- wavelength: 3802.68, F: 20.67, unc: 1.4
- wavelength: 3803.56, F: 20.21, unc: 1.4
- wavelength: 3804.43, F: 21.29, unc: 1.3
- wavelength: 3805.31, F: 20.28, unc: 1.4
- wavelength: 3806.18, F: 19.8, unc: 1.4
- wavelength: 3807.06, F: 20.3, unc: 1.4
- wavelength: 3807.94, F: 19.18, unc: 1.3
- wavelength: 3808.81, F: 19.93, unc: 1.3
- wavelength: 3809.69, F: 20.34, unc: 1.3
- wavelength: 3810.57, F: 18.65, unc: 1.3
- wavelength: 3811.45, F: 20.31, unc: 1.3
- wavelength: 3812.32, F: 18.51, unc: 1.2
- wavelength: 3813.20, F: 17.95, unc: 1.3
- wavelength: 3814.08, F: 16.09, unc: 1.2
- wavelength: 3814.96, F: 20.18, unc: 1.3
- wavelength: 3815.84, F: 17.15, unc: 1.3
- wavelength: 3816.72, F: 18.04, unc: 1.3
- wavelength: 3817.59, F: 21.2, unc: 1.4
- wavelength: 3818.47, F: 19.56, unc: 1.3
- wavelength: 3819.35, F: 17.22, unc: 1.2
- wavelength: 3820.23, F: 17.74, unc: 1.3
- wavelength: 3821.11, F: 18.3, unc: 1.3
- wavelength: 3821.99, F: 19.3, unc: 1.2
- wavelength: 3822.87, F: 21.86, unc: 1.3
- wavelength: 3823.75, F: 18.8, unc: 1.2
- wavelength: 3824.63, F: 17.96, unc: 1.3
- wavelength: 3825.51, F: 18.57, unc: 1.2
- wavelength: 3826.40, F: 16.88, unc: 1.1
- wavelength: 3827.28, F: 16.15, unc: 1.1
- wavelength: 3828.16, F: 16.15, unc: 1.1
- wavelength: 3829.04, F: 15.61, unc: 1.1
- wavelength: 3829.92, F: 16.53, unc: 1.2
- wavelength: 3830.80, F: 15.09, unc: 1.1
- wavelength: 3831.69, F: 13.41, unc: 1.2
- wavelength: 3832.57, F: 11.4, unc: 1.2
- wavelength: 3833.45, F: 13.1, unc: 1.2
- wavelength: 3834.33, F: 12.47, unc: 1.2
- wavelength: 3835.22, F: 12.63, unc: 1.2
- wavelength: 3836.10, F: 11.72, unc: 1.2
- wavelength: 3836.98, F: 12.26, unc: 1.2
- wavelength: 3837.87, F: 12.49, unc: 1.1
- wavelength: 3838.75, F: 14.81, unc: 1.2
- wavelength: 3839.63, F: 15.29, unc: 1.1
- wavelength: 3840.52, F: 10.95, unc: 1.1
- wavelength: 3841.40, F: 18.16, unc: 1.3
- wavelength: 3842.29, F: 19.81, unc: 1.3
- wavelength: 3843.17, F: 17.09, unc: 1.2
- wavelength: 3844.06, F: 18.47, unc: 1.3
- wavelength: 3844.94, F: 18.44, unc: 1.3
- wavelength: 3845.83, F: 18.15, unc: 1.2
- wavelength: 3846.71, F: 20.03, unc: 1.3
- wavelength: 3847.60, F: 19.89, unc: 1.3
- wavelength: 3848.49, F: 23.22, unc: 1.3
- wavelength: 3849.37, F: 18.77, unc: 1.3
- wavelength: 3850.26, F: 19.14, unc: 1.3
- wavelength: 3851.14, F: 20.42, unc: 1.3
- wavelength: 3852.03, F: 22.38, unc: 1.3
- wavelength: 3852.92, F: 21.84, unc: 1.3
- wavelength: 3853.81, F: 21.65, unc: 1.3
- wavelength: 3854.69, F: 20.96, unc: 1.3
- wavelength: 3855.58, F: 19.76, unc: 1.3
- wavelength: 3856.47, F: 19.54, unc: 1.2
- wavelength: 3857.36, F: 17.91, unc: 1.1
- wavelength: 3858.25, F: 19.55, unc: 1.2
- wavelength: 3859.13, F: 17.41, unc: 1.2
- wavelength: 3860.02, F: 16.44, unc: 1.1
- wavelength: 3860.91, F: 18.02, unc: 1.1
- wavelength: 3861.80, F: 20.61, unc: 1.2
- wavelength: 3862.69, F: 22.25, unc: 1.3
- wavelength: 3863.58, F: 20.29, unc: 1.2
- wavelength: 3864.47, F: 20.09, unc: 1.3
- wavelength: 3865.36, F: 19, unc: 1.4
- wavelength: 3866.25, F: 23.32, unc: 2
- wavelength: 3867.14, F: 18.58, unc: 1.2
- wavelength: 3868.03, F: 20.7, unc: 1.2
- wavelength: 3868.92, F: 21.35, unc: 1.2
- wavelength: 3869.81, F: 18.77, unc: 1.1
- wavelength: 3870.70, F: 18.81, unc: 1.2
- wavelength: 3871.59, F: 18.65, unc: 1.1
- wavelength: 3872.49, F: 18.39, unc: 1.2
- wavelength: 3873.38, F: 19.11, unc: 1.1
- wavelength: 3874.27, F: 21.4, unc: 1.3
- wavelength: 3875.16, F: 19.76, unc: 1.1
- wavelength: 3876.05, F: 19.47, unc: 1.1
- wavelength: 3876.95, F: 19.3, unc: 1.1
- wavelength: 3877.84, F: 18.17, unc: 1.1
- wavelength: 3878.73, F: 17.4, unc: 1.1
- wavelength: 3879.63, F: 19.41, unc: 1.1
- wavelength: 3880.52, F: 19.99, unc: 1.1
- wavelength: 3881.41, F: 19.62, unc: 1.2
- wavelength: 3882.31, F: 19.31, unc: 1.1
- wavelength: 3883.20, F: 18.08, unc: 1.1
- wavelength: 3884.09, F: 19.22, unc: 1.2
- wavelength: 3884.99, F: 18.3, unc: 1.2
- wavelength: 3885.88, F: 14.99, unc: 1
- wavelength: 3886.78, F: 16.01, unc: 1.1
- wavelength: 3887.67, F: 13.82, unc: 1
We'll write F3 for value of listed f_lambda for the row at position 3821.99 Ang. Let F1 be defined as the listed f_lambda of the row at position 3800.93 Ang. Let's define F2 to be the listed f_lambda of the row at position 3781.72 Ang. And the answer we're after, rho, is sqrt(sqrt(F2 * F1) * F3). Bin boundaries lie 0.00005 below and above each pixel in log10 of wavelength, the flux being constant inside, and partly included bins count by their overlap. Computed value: 19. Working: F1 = 17.72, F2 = 21.67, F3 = 19.3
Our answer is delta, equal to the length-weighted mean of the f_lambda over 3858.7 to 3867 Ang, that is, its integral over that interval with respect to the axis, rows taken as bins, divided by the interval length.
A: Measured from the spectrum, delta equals 19.7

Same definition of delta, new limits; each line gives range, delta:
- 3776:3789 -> 19.7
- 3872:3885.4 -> 19.1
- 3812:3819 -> 18.6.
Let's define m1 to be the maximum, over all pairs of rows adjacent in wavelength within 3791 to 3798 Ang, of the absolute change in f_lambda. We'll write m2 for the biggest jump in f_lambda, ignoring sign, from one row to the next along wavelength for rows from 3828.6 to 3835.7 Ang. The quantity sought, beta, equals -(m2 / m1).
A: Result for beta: -0.74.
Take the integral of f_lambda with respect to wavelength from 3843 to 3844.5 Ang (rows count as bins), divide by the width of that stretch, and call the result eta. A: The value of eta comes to 17.9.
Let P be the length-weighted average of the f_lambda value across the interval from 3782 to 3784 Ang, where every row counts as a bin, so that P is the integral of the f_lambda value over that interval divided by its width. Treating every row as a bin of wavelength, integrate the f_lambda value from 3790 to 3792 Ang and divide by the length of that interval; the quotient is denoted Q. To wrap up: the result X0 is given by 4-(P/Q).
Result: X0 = 2.91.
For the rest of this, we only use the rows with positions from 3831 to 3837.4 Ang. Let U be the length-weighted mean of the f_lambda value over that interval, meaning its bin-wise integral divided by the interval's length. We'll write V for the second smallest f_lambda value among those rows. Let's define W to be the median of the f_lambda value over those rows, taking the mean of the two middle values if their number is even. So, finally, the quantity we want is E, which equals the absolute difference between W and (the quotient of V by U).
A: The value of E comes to 11.5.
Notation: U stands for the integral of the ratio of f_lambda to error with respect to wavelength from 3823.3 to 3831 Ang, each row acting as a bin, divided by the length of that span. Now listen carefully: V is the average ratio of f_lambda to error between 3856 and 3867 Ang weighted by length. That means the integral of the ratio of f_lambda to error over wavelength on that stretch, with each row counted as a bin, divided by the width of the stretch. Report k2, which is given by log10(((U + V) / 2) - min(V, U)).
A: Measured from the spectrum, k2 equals -0.34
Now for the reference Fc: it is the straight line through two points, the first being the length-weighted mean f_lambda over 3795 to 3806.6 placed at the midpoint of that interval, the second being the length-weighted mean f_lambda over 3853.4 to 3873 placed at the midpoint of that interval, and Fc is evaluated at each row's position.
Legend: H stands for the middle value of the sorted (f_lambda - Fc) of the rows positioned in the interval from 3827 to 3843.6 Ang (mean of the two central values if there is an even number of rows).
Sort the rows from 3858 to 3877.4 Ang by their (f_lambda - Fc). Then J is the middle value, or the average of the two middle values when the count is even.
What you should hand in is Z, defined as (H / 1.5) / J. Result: 3.8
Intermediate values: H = -4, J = -0.7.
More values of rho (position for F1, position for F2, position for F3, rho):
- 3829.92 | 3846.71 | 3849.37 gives 18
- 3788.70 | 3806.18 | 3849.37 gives 19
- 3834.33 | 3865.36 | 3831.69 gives 14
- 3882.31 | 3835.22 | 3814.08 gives 16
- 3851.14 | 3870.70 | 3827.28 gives 18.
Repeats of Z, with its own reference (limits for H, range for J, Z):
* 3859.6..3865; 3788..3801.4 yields 0.8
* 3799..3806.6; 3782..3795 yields 0.7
